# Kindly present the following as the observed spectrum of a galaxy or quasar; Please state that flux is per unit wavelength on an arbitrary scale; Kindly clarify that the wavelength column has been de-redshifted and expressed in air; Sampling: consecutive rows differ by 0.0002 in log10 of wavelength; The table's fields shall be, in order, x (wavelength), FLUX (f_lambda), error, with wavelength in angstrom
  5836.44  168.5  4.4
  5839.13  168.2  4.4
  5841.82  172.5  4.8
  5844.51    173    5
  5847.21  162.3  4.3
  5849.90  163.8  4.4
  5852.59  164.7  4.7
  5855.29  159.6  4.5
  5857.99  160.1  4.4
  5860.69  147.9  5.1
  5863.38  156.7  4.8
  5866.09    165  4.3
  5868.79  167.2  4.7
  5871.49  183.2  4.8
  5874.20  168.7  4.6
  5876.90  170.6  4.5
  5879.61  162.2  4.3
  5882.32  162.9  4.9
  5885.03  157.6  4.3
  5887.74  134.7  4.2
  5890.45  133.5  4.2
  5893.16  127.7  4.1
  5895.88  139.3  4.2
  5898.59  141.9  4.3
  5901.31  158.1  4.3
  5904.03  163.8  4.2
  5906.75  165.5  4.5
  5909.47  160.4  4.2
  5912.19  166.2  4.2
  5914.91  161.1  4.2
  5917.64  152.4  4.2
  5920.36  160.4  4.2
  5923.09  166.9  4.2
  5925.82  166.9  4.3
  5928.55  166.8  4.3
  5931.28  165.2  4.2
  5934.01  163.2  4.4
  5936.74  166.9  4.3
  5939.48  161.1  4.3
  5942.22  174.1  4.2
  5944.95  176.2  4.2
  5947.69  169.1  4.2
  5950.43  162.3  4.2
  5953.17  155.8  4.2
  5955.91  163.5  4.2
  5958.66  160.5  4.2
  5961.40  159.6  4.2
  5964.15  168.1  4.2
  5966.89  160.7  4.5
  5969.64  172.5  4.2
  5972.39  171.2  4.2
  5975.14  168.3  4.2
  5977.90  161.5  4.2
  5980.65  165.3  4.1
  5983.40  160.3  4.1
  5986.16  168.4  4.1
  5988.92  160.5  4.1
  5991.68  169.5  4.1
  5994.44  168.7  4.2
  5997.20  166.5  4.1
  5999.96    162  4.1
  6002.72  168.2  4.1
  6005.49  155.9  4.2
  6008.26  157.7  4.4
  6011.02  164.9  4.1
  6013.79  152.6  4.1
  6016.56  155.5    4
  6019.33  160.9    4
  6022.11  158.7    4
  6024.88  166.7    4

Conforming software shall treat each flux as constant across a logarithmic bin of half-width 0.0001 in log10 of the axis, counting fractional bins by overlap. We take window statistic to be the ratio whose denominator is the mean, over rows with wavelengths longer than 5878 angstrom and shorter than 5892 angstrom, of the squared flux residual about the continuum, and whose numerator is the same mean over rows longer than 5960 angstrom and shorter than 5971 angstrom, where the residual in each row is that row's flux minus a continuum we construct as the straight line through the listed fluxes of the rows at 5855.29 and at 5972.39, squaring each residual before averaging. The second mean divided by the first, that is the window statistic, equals 0.16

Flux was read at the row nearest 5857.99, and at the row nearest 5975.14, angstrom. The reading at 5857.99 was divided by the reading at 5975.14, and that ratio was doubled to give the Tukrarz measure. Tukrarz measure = 1.90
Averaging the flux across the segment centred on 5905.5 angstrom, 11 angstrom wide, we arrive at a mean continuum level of 162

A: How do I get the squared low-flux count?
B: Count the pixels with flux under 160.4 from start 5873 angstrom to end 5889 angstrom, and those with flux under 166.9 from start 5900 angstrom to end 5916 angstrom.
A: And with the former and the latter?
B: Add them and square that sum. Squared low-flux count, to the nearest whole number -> 64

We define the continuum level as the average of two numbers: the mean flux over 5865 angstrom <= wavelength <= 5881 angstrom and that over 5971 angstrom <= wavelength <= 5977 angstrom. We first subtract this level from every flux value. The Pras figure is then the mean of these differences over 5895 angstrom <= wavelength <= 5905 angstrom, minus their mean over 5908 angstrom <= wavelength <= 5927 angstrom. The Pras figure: -11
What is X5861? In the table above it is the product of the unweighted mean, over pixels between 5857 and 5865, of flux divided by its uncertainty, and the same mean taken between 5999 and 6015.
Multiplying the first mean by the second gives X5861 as 1258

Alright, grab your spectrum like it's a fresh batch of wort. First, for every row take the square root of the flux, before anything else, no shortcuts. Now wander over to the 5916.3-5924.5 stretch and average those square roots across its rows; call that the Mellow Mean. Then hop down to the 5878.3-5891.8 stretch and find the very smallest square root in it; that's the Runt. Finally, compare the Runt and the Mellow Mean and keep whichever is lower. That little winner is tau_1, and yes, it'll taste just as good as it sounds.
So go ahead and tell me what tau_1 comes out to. 11.6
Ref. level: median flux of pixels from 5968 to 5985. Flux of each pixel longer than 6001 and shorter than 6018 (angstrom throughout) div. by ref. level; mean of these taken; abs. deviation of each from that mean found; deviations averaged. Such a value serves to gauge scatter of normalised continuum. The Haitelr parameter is 0.030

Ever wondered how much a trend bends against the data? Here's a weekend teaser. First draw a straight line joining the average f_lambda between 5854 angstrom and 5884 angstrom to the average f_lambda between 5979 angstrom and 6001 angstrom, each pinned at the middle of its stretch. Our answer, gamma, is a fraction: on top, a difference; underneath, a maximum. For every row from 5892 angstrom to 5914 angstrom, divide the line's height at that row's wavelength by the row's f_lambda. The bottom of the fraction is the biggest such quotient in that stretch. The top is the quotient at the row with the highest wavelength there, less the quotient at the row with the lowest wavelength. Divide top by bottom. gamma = -0.23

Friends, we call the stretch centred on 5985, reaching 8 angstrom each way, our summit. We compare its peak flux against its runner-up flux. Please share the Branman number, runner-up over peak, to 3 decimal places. 0.994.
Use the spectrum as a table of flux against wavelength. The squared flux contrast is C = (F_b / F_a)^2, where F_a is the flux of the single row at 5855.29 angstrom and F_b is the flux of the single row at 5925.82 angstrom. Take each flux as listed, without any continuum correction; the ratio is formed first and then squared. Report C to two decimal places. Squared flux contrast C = 1.09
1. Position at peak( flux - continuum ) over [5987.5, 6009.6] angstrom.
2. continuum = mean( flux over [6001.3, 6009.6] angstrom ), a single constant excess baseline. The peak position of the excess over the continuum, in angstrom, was 5991.68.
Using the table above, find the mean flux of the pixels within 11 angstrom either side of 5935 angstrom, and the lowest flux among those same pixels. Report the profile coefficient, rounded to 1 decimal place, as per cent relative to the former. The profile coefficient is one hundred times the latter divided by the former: 96.2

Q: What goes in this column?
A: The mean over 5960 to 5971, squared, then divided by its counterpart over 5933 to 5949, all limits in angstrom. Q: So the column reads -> 162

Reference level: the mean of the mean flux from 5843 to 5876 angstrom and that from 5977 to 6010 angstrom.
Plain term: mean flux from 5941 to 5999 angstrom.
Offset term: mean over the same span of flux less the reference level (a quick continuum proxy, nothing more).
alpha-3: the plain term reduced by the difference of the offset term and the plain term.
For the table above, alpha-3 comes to 330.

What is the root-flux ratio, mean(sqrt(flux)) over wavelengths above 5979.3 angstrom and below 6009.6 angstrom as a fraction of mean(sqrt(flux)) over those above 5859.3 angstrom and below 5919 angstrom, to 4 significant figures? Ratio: 1.024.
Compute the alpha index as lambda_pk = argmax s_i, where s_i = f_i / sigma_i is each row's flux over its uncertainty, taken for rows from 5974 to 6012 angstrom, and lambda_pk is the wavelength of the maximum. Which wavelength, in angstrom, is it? 5991.68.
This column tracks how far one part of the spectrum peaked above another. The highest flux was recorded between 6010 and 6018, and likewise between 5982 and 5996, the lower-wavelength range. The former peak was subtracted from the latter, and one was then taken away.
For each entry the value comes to 4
